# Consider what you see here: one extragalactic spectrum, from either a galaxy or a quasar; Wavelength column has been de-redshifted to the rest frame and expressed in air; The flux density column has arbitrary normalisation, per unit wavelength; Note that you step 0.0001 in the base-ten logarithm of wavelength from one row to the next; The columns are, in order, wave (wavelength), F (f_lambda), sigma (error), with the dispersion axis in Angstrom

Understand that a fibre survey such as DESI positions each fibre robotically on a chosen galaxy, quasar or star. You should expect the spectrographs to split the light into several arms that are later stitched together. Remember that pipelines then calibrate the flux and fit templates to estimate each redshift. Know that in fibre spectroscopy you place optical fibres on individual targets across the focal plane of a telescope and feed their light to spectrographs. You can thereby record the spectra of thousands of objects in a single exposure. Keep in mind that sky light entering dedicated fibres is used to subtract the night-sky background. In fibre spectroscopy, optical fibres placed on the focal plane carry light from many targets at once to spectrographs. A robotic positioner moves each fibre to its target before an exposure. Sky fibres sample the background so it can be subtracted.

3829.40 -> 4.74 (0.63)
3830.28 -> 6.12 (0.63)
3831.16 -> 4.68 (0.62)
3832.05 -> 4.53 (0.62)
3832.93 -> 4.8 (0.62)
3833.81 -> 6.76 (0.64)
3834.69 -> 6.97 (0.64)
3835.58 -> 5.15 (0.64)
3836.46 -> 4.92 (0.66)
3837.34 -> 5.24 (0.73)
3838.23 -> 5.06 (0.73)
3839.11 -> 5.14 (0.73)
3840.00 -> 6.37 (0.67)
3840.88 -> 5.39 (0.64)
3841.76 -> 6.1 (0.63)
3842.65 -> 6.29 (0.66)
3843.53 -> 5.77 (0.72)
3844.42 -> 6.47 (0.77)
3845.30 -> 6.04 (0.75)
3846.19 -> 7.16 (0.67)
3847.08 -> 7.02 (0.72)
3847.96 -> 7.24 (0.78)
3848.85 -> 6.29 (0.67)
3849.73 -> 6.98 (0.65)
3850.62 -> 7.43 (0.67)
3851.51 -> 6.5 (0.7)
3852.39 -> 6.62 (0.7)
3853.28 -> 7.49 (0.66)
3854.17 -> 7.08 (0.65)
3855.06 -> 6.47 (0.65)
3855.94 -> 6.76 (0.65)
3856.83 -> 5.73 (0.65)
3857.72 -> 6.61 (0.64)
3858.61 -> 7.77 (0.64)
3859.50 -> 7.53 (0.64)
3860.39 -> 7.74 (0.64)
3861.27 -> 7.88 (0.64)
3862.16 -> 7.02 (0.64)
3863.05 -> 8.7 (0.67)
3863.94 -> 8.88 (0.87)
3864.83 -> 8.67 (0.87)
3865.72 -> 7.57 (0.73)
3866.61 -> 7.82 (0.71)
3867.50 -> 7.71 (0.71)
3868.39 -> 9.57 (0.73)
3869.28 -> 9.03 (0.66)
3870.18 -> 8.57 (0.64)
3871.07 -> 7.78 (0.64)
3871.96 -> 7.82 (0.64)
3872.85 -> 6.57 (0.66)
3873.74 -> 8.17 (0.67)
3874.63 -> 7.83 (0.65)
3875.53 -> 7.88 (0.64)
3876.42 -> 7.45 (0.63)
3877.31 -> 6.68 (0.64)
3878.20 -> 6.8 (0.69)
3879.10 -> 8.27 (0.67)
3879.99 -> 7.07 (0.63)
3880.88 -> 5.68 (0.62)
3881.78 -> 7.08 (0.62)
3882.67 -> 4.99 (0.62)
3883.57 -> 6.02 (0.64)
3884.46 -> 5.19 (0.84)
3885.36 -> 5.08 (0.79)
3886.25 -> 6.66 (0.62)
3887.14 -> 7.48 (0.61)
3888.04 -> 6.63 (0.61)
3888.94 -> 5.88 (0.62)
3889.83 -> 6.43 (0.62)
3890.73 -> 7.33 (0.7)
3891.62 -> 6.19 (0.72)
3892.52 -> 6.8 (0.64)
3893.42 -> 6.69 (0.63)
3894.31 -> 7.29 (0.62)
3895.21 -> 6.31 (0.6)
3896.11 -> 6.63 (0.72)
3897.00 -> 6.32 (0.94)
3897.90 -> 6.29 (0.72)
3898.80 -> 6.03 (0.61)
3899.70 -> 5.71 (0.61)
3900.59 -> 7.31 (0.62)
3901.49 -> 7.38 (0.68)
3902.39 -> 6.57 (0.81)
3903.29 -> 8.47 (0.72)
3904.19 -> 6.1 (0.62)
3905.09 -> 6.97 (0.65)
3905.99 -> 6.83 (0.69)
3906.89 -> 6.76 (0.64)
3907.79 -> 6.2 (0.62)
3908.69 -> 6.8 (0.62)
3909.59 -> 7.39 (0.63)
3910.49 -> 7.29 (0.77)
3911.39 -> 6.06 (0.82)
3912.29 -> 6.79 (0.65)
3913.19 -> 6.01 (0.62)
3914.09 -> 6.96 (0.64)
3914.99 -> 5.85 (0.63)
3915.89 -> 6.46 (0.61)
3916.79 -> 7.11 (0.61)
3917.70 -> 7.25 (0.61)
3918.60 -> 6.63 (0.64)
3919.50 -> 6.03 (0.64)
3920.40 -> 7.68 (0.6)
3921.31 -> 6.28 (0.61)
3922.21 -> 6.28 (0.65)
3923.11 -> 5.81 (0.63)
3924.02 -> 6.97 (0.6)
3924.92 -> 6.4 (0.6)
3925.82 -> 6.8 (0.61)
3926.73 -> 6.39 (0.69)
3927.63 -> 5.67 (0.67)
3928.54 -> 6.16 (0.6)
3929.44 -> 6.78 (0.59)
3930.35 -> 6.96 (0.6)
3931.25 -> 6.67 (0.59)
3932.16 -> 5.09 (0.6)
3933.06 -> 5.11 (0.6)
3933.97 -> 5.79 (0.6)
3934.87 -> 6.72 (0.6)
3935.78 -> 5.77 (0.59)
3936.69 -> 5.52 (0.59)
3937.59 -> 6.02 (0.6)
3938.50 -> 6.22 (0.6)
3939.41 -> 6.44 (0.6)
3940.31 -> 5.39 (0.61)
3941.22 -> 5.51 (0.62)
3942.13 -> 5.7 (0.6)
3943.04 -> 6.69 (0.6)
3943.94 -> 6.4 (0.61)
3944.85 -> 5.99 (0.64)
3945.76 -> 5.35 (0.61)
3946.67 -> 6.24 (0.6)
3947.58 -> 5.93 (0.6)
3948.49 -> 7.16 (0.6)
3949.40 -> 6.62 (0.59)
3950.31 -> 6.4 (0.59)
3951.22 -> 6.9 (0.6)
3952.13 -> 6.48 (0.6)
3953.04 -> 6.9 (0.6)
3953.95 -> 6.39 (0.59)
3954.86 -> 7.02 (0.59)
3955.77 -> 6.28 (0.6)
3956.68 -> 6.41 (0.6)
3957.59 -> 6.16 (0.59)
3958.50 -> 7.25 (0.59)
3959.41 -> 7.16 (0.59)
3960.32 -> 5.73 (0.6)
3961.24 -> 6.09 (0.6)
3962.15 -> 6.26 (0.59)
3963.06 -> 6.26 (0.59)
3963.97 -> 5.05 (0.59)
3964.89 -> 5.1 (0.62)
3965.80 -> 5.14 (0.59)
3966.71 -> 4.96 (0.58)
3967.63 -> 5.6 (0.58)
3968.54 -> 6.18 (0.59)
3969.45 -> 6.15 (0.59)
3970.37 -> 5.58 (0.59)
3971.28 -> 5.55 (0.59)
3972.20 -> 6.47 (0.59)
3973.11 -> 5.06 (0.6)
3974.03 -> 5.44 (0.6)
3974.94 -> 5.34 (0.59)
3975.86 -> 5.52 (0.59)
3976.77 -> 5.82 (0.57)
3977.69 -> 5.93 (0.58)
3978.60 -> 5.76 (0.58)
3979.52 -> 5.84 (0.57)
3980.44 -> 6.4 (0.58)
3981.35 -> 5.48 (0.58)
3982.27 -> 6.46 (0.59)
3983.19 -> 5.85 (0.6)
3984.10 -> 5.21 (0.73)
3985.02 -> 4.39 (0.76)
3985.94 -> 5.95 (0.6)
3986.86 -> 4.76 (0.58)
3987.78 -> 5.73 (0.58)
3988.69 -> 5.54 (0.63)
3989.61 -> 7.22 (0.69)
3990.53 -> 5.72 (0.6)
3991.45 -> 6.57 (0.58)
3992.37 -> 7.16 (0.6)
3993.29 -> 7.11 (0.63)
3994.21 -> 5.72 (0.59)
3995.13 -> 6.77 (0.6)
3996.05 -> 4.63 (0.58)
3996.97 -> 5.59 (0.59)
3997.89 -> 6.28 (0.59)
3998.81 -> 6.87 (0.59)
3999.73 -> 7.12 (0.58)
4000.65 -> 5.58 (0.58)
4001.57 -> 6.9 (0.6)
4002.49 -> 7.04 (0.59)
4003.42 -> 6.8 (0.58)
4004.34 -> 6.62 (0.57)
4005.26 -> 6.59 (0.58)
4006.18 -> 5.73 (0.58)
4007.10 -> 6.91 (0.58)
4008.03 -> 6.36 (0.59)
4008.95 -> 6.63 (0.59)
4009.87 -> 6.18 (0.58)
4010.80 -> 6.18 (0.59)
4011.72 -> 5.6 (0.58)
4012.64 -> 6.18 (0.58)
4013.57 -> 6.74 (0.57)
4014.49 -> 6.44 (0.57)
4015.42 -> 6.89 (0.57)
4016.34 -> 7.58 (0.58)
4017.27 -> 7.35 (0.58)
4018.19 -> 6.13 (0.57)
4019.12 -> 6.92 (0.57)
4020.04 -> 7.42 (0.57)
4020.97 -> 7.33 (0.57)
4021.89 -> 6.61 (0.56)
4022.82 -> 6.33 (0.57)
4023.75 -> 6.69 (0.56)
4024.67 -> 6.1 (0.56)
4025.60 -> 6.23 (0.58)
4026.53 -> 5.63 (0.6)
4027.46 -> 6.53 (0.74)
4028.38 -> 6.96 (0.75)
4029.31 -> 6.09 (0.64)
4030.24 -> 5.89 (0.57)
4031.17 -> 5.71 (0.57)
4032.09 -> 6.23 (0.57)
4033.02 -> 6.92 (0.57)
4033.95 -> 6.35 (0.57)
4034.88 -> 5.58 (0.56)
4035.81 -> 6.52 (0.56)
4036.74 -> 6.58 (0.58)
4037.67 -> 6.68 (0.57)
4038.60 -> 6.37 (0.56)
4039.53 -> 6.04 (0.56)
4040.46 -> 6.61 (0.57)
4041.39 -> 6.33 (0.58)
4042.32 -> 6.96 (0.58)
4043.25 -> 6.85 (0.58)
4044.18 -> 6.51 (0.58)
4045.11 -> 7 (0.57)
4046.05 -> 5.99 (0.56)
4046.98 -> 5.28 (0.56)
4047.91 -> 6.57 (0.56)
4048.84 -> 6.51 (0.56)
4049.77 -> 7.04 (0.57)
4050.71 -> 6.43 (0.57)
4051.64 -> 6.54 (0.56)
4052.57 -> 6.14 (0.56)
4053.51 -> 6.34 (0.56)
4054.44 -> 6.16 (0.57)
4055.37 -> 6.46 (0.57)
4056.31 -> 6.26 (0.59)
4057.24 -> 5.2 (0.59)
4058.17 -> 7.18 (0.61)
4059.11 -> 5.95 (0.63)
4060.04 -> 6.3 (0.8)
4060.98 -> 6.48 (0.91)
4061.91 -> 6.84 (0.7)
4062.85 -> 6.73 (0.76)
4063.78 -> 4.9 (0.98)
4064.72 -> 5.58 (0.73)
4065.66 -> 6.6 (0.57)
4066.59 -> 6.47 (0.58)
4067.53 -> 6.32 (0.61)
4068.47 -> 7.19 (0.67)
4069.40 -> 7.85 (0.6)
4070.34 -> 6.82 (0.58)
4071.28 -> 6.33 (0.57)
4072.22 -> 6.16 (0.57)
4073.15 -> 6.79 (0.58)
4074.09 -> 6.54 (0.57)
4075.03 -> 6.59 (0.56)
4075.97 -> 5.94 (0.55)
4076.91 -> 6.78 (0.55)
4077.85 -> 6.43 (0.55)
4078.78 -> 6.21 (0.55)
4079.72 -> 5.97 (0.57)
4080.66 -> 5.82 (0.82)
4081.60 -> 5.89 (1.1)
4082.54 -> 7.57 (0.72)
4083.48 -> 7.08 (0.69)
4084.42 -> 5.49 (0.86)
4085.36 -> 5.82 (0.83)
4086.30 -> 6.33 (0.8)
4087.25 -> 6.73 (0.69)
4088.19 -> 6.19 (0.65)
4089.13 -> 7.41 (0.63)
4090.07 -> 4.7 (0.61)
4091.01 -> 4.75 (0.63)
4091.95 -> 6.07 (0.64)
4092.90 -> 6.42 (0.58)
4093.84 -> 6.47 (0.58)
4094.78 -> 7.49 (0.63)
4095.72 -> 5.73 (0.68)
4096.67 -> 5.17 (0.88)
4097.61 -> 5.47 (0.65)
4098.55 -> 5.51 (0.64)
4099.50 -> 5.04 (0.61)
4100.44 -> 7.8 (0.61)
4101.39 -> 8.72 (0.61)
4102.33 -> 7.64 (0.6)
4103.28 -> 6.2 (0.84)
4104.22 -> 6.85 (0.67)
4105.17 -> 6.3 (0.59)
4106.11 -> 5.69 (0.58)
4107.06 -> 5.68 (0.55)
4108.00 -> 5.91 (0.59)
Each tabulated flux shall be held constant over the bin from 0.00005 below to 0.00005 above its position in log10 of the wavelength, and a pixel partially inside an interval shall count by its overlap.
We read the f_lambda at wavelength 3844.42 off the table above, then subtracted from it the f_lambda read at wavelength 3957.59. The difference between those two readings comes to 0.3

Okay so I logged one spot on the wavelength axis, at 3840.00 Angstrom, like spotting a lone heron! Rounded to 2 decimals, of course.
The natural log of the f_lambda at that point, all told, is 1.85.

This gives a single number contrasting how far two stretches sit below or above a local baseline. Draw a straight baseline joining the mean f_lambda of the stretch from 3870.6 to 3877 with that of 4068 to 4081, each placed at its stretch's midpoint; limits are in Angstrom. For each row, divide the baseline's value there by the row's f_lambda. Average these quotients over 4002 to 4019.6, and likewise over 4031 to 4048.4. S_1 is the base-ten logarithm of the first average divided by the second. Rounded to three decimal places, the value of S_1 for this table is -0.003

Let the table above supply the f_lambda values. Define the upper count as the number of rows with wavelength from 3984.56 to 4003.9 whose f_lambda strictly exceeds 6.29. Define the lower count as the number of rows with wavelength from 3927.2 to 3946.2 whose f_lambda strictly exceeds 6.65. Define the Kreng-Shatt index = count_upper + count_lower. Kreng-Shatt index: 15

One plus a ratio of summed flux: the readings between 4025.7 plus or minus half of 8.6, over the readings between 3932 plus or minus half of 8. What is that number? 2.04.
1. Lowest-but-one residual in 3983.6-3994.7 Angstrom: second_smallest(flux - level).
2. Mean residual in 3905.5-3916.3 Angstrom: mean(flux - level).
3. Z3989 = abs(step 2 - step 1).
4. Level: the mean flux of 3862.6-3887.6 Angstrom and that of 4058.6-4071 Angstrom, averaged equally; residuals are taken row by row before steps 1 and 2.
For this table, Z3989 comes 1.86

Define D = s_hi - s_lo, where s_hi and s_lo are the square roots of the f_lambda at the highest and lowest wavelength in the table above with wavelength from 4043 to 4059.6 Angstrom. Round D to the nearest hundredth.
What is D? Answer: -0.18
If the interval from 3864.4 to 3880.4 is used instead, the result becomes -0.29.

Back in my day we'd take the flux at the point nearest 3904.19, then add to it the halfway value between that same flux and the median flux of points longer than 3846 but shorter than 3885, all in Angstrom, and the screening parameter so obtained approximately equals 12.8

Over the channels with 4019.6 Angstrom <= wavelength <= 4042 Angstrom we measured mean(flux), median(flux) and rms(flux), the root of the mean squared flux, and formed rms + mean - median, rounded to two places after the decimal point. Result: 6.47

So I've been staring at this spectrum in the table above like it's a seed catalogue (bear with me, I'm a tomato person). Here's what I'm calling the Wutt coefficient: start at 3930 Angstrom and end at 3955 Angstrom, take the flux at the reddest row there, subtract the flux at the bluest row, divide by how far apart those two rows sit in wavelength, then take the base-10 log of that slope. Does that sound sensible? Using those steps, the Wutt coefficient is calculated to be -2.6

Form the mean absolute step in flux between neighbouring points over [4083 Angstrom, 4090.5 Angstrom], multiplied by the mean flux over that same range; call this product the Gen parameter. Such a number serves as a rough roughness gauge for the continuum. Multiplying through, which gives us 6.5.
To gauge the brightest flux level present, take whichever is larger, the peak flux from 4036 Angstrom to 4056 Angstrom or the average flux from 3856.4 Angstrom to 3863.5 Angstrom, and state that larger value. 7.4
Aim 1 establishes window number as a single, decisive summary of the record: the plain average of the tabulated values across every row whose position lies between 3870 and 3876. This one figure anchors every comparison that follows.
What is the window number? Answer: 7.8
